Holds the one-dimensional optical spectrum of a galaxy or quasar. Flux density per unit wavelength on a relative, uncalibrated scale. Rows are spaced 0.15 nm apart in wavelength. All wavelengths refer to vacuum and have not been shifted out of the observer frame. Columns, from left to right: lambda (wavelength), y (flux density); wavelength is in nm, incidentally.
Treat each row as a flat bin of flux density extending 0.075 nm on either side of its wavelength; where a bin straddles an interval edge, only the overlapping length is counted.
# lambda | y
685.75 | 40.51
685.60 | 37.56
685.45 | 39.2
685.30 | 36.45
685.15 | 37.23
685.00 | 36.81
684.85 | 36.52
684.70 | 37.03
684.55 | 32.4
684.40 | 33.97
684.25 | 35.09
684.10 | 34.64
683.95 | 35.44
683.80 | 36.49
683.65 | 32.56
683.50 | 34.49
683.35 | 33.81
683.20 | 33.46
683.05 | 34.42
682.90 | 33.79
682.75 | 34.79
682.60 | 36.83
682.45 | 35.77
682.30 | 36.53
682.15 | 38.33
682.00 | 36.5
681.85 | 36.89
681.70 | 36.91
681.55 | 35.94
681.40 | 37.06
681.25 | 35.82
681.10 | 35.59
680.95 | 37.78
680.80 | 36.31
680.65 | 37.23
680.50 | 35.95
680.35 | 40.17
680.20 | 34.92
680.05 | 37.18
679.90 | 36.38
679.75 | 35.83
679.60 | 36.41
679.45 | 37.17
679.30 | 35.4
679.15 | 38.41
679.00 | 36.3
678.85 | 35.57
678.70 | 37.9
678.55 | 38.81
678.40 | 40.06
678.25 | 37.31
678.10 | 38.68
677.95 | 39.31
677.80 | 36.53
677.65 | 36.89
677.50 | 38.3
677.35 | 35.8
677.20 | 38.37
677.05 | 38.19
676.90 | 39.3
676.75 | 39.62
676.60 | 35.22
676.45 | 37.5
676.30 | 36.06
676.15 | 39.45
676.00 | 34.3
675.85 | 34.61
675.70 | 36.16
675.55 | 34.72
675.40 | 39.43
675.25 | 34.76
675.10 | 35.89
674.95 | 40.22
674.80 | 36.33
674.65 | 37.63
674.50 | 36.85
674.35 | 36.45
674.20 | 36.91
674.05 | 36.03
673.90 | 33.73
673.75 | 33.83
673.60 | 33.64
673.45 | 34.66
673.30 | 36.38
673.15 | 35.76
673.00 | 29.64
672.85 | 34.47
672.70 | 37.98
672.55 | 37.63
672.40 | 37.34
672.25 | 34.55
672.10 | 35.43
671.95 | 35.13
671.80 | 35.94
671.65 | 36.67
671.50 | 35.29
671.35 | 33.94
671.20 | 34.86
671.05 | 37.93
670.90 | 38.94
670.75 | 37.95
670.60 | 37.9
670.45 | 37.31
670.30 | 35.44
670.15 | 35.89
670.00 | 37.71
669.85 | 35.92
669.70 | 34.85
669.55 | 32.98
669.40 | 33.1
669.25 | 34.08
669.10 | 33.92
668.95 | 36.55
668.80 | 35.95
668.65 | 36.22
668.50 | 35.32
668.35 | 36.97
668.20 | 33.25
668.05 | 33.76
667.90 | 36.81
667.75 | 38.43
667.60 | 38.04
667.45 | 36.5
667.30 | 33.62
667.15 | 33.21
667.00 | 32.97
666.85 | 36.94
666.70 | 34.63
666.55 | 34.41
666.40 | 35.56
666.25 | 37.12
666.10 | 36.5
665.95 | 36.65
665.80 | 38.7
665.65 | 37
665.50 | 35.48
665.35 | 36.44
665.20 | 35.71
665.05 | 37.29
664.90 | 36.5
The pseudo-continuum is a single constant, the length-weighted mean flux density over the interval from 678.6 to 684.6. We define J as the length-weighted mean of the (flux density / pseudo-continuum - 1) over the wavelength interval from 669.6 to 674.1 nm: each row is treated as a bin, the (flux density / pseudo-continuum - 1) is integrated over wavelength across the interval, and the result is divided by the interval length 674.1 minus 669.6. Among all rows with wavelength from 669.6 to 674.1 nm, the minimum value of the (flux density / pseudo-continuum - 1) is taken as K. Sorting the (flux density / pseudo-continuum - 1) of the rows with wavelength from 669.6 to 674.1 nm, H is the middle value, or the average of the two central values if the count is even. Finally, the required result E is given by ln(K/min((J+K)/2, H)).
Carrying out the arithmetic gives 0.66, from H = -0.003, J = -0.005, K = -0.18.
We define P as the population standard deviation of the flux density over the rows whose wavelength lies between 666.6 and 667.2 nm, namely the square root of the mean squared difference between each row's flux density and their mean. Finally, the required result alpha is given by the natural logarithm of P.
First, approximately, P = 1.6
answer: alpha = 0.46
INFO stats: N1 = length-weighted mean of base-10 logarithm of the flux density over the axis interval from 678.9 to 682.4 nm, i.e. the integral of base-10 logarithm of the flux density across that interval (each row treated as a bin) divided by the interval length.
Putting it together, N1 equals 1.56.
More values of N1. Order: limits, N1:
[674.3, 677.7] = 1.57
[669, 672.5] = 1.55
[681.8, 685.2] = 1.55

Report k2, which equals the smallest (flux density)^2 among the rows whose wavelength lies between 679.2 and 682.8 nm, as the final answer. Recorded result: 1210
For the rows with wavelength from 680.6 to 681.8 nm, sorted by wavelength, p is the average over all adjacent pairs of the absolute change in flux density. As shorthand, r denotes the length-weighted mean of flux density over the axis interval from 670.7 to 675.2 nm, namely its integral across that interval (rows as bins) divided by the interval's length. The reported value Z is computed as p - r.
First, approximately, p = 1.16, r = 35.9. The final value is -34.8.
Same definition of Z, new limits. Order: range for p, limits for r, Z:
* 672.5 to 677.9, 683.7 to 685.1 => -33.3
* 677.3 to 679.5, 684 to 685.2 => -33.7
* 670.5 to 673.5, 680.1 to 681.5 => -35.1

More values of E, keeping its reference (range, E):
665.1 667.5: 0.62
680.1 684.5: 0.64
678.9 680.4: 2.25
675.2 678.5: 2.59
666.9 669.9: 0.45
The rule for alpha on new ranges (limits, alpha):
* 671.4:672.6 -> 0.04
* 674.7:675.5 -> 0.75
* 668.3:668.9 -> -0.52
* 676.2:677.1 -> 0.47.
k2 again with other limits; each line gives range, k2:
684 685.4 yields 1050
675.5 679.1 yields 1176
